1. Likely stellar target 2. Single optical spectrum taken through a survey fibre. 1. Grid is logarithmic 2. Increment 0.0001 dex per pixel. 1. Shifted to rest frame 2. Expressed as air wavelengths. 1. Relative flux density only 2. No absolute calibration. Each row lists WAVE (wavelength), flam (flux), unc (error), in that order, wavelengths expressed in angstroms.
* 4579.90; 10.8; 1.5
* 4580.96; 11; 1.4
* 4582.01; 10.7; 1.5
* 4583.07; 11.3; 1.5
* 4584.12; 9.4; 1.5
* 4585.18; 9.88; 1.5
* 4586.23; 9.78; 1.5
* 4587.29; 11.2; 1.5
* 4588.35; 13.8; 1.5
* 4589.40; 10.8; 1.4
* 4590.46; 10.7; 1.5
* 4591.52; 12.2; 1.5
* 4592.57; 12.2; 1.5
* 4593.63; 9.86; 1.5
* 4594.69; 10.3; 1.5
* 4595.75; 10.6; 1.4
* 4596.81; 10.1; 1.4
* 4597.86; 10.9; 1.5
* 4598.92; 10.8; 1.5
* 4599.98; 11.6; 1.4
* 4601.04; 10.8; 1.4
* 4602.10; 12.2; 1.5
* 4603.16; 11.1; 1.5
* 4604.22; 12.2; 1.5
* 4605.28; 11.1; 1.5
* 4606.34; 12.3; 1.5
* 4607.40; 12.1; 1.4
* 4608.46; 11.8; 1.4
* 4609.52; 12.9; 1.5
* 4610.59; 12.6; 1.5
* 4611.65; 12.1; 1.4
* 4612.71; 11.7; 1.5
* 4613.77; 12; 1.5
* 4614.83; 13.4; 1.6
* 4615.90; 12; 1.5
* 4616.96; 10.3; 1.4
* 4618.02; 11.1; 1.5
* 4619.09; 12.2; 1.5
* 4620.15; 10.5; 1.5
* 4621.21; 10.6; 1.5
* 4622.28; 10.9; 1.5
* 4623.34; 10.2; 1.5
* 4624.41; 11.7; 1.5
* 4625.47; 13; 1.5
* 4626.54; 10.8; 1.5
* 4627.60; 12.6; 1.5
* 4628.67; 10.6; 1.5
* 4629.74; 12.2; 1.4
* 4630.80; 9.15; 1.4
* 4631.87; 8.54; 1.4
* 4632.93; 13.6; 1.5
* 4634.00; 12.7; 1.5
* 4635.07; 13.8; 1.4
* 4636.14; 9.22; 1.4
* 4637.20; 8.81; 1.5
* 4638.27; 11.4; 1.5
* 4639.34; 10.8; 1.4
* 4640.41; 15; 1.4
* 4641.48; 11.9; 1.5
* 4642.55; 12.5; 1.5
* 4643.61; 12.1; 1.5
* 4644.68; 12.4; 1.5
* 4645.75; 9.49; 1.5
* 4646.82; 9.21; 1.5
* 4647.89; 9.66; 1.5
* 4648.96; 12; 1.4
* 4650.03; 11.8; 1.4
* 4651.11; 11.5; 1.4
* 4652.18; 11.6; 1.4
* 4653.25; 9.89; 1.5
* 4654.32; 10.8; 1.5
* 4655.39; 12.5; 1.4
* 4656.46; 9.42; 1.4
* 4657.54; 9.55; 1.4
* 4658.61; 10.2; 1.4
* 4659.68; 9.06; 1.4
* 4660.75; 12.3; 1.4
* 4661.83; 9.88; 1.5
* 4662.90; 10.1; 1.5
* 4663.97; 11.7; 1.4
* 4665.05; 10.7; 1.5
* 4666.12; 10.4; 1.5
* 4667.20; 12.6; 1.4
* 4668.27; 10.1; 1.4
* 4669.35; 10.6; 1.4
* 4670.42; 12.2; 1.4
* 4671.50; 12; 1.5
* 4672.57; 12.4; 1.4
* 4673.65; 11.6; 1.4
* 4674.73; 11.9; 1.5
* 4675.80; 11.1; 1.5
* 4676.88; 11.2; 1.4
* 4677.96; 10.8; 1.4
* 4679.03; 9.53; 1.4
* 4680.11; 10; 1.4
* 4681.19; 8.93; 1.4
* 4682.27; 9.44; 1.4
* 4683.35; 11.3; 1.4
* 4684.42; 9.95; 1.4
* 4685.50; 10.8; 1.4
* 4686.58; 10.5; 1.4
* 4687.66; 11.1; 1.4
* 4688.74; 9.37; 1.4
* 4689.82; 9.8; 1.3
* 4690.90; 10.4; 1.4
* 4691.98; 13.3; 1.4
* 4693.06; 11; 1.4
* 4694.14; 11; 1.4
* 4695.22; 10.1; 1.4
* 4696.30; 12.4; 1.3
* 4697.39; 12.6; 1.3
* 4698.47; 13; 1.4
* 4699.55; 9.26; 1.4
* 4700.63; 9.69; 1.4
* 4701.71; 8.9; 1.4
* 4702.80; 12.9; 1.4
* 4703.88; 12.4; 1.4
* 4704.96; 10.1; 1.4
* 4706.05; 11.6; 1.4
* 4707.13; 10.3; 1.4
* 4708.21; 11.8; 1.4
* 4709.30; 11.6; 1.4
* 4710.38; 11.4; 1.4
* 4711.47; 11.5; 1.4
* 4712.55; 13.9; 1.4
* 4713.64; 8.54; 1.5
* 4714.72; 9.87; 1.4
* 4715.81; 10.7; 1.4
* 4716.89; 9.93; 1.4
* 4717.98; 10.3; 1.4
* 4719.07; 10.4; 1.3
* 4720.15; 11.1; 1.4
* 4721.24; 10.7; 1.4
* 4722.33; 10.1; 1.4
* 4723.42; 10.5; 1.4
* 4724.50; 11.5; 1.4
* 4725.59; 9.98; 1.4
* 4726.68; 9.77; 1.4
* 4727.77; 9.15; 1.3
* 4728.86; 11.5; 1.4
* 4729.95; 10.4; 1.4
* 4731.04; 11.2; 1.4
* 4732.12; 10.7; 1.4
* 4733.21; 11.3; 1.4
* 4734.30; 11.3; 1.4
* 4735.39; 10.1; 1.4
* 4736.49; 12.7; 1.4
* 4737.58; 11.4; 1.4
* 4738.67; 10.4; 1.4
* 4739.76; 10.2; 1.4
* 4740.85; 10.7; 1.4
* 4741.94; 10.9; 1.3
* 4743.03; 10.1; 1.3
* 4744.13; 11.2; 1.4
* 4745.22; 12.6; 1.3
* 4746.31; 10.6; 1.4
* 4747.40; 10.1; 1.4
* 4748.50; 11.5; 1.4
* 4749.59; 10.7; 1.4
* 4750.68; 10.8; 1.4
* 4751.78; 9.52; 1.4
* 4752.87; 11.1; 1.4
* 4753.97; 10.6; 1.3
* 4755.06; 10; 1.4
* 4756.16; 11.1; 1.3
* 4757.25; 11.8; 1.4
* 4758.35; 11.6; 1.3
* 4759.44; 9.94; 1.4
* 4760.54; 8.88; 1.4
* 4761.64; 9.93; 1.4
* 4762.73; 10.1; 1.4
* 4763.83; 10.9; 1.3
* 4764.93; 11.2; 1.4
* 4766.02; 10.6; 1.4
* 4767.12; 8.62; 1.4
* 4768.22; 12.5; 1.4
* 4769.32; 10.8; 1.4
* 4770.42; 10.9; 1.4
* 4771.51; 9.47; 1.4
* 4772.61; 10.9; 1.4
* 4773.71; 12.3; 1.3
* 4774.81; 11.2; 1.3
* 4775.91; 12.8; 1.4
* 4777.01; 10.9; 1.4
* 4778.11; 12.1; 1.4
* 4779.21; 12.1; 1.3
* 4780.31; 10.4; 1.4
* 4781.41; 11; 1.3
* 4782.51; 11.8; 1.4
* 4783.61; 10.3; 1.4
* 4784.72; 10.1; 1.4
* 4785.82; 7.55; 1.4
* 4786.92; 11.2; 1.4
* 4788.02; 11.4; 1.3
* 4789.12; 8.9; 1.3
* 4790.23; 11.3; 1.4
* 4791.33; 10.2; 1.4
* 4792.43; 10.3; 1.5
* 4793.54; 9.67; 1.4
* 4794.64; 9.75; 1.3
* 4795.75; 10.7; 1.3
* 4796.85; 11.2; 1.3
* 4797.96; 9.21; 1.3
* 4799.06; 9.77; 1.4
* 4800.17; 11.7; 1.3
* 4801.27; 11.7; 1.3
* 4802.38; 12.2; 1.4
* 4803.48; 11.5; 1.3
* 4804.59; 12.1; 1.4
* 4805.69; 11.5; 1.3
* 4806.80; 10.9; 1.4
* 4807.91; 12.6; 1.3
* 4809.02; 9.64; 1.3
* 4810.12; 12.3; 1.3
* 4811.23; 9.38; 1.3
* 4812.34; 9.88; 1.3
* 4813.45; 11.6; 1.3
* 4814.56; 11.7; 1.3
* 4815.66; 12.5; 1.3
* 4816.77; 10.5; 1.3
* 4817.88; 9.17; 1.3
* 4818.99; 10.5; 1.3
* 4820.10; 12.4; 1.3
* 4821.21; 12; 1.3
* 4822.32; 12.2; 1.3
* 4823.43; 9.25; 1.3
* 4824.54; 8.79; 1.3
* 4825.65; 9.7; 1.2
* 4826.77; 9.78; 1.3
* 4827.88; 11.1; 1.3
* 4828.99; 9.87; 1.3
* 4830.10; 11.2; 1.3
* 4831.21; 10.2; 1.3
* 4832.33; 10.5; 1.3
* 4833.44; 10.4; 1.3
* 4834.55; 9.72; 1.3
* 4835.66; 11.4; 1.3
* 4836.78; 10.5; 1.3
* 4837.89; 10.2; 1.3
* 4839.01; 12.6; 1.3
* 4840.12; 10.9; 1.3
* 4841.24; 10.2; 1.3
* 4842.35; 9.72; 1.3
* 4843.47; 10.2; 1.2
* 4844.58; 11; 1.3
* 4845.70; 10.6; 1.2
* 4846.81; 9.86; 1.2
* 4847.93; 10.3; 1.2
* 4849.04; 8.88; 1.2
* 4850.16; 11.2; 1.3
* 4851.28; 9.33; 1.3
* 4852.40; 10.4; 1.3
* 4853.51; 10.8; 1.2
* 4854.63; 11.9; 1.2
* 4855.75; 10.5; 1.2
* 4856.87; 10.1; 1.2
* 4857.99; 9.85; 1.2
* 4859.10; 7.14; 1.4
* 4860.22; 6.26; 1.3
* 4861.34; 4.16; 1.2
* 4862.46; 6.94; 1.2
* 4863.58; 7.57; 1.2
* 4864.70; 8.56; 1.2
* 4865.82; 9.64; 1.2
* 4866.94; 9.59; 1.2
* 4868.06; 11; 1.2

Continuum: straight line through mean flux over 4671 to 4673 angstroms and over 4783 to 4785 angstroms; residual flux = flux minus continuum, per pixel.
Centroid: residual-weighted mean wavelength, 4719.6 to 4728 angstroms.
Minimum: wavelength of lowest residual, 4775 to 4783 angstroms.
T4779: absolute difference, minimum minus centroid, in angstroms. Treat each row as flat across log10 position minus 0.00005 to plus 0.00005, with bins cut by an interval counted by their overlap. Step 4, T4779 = 55.2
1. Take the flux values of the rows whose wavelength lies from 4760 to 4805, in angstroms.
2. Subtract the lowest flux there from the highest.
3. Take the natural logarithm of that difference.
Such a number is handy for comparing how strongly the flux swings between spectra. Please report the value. 1.7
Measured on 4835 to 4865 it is 2.1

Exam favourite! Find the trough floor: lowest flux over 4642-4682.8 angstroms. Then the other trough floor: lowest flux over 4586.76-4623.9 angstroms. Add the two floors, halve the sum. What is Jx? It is 9.4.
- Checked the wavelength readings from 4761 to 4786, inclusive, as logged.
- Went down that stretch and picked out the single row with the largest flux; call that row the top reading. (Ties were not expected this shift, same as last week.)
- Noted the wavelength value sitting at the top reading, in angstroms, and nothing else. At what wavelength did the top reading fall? 4775.91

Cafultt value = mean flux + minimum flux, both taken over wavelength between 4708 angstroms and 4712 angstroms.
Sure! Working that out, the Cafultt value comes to 23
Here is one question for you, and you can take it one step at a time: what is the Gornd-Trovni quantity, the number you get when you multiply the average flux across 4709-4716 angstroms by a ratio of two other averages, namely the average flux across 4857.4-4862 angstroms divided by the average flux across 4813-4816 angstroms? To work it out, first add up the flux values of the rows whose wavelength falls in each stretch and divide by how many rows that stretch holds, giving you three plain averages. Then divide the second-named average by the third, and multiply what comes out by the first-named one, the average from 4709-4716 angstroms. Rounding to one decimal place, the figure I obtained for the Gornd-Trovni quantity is 6.4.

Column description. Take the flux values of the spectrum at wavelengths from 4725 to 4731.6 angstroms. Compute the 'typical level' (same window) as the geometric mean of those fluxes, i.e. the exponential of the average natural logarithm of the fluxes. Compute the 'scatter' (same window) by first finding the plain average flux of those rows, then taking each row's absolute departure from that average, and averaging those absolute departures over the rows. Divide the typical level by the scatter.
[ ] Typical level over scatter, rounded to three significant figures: 14.7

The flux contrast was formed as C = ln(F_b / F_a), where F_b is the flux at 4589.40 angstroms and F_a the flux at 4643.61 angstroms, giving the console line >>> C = -0.11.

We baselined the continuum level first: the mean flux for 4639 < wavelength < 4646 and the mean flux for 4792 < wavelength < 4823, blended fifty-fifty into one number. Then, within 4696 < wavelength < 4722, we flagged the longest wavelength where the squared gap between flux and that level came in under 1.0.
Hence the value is 4721.24 angstroms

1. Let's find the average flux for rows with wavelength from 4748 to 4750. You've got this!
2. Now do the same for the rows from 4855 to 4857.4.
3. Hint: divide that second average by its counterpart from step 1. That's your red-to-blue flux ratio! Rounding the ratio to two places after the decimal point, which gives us 0.93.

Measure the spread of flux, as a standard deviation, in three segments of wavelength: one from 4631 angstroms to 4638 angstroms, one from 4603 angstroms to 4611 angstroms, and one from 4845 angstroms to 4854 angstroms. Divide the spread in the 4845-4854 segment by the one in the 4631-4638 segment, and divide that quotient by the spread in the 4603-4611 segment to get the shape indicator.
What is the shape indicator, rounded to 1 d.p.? 0.5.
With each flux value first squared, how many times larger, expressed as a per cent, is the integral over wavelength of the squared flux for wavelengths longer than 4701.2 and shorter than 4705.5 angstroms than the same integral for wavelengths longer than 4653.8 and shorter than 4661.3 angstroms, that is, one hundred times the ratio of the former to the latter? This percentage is 64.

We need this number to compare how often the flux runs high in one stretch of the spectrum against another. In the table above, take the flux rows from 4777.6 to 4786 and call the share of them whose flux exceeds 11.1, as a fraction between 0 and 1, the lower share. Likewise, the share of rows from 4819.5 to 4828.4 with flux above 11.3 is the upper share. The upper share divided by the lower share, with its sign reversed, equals -1.0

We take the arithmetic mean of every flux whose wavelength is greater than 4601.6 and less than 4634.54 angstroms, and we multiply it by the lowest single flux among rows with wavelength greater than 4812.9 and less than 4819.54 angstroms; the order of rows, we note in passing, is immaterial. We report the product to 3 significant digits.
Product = 107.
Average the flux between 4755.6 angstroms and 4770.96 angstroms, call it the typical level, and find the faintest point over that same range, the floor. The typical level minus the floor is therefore 2.0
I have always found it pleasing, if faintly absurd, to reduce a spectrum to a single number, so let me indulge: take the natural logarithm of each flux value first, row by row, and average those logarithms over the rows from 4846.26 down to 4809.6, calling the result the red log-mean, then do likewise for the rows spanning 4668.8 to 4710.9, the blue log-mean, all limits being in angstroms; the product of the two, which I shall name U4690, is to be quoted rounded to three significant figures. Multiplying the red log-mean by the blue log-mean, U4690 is 5.65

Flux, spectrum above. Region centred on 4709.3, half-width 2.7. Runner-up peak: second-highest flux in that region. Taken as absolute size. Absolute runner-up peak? 11.6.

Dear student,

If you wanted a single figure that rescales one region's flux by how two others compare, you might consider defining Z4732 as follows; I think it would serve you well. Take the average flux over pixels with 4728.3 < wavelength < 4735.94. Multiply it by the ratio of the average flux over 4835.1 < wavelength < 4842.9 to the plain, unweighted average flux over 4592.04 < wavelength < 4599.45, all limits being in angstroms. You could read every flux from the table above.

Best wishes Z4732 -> 11.0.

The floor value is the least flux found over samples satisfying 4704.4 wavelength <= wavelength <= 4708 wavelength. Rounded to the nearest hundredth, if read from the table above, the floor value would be 10.10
